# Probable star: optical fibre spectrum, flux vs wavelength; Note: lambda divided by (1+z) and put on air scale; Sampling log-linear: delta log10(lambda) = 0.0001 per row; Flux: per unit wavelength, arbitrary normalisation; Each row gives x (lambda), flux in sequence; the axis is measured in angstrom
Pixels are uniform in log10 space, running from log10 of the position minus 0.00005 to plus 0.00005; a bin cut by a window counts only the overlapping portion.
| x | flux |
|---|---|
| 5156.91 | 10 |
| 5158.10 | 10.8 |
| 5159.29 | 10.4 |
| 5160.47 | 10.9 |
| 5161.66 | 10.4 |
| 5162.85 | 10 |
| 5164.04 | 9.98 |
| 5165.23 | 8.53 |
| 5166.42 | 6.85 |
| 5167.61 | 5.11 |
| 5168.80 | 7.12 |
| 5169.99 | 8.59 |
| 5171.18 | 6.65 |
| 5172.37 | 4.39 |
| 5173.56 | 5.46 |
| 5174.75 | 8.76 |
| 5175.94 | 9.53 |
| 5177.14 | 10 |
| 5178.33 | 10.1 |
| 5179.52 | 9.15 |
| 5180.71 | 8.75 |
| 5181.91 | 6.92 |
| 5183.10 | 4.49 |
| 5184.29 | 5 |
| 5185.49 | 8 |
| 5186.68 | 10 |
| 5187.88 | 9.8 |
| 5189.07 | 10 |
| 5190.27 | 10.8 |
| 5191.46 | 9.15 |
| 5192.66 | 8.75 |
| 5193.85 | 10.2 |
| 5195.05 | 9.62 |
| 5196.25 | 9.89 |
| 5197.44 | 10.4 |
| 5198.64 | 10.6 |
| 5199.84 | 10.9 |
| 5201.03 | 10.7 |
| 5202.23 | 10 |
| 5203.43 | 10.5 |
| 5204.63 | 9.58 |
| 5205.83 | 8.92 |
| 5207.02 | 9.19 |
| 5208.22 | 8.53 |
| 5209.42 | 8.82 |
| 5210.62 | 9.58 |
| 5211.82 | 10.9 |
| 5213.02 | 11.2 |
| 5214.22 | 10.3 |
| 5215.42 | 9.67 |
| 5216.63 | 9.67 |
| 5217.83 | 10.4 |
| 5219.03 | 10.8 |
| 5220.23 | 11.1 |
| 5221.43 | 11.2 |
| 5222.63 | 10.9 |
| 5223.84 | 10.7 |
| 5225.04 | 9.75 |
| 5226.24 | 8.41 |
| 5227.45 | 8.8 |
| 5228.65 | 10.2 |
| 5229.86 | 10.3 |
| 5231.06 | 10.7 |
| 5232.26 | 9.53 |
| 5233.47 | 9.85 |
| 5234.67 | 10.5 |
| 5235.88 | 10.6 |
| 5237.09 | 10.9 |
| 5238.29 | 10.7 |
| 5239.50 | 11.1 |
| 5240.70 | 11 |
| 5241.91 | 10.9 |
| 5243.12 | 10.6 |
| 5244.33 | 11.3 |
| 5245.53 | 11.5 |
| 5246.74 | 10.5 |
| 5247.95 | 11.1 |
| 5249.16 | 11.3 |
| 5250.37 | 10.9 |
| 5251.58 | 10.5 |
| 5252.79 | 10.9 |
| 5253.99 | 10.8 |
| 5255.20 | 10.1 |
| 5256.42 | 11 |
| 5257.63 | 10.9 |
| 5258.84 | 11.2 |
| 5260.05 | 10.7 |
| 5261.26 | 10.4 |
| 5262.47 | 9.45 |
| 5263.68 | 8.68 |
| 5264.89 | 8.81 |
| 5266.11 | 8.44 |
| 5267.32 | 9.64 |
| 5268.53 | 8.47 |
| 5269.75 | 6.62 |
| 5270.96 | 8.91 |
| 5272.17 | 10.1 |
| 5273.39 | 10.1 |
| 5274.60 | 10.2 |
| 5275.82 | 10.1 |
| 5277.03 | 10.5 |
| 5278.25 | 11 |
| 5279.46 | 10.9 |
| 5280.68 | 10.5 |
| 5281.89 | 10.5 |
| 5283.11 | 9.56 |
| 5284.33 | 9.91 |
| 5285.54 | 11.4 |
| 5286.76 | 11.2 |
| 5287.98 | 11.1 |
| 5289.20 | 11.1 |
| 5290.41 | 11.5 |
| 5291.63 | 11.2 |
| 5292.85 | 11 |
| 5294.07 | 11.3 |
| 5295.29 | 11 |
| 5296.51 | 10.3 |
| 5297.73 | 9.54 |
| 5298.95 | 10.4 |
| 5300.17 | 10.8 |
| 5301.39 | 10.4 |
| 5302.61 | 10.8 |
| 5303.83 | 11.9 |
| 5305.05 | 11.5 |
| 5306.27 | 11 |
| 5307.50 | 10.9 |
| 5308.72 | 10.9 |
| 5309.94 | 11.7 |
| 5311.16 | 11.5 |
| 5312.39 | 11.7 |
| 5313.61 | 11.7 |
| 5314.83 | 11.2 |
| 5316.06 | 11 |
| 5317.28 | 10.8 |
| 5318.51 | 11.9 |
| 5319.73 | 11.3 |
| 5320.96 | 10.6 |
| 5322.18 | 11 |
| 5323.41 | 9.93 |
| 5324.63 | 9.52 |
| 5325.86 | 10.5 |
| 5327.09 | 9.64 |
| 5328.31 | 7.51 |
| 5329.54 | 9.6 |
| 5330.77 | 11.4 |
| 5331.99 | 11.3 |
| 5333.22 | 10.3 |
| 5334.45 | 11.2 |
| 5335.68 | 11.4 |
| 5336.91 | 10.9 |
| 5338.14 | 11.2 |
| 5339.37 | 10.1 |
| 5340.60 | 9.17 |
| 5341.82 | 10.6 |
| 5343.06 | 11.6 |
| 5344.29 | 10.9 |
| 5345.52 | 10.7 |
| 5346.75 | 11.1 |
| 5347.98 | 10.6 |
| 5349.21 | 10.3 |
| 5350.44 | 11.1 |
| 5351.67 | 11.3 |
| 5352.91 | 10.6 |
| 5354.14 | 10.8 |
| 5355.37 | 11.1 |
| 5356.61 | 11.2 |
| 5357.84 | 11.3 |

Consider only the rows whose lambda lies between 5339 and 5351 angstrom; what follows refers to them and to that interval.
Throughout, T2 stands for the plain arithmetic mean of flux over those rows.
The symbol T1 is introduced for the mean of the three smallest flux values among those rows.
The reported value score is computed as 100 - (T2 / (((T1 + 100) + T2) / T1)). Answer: 99.1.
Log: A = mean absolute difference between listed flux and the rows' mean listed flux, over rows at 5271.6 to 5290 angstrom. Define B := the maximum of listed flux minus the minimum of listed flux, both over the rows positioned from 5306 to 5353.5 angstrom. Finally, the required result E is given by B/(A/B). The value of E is 42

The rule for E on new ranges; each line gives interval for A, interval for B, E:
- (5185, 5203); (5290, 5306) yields 10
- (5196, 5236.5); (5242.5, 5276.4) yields 36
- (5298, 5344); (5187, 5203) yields 7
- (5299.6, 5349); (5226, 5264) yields 16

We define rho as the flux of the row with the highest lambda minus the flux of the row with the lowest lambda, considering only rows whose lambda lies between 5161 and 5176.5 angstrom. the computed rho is -0.9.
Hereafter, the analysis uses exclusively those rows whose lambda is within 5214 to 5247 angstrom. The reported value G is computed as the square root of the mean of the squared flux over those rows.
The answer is 10.4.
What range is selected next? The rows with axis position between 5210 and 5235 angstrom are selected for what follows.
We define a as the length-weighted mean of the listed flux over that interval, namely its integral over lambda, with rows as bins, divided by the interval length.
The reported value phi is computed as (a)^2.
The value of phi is 104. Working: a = 10.2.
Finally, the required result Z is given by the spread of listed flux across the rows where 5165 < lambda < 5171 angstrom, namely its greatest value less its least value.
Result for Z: 3.5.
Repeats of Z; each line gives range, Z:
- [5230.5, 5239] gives 1.4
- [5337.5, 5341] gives 2.0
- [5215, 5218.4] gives 0.7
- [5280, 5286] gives 1.8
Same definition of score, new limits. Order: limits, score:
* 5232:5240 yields 99.1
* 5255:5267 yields 99.3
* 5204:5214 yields 99.3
